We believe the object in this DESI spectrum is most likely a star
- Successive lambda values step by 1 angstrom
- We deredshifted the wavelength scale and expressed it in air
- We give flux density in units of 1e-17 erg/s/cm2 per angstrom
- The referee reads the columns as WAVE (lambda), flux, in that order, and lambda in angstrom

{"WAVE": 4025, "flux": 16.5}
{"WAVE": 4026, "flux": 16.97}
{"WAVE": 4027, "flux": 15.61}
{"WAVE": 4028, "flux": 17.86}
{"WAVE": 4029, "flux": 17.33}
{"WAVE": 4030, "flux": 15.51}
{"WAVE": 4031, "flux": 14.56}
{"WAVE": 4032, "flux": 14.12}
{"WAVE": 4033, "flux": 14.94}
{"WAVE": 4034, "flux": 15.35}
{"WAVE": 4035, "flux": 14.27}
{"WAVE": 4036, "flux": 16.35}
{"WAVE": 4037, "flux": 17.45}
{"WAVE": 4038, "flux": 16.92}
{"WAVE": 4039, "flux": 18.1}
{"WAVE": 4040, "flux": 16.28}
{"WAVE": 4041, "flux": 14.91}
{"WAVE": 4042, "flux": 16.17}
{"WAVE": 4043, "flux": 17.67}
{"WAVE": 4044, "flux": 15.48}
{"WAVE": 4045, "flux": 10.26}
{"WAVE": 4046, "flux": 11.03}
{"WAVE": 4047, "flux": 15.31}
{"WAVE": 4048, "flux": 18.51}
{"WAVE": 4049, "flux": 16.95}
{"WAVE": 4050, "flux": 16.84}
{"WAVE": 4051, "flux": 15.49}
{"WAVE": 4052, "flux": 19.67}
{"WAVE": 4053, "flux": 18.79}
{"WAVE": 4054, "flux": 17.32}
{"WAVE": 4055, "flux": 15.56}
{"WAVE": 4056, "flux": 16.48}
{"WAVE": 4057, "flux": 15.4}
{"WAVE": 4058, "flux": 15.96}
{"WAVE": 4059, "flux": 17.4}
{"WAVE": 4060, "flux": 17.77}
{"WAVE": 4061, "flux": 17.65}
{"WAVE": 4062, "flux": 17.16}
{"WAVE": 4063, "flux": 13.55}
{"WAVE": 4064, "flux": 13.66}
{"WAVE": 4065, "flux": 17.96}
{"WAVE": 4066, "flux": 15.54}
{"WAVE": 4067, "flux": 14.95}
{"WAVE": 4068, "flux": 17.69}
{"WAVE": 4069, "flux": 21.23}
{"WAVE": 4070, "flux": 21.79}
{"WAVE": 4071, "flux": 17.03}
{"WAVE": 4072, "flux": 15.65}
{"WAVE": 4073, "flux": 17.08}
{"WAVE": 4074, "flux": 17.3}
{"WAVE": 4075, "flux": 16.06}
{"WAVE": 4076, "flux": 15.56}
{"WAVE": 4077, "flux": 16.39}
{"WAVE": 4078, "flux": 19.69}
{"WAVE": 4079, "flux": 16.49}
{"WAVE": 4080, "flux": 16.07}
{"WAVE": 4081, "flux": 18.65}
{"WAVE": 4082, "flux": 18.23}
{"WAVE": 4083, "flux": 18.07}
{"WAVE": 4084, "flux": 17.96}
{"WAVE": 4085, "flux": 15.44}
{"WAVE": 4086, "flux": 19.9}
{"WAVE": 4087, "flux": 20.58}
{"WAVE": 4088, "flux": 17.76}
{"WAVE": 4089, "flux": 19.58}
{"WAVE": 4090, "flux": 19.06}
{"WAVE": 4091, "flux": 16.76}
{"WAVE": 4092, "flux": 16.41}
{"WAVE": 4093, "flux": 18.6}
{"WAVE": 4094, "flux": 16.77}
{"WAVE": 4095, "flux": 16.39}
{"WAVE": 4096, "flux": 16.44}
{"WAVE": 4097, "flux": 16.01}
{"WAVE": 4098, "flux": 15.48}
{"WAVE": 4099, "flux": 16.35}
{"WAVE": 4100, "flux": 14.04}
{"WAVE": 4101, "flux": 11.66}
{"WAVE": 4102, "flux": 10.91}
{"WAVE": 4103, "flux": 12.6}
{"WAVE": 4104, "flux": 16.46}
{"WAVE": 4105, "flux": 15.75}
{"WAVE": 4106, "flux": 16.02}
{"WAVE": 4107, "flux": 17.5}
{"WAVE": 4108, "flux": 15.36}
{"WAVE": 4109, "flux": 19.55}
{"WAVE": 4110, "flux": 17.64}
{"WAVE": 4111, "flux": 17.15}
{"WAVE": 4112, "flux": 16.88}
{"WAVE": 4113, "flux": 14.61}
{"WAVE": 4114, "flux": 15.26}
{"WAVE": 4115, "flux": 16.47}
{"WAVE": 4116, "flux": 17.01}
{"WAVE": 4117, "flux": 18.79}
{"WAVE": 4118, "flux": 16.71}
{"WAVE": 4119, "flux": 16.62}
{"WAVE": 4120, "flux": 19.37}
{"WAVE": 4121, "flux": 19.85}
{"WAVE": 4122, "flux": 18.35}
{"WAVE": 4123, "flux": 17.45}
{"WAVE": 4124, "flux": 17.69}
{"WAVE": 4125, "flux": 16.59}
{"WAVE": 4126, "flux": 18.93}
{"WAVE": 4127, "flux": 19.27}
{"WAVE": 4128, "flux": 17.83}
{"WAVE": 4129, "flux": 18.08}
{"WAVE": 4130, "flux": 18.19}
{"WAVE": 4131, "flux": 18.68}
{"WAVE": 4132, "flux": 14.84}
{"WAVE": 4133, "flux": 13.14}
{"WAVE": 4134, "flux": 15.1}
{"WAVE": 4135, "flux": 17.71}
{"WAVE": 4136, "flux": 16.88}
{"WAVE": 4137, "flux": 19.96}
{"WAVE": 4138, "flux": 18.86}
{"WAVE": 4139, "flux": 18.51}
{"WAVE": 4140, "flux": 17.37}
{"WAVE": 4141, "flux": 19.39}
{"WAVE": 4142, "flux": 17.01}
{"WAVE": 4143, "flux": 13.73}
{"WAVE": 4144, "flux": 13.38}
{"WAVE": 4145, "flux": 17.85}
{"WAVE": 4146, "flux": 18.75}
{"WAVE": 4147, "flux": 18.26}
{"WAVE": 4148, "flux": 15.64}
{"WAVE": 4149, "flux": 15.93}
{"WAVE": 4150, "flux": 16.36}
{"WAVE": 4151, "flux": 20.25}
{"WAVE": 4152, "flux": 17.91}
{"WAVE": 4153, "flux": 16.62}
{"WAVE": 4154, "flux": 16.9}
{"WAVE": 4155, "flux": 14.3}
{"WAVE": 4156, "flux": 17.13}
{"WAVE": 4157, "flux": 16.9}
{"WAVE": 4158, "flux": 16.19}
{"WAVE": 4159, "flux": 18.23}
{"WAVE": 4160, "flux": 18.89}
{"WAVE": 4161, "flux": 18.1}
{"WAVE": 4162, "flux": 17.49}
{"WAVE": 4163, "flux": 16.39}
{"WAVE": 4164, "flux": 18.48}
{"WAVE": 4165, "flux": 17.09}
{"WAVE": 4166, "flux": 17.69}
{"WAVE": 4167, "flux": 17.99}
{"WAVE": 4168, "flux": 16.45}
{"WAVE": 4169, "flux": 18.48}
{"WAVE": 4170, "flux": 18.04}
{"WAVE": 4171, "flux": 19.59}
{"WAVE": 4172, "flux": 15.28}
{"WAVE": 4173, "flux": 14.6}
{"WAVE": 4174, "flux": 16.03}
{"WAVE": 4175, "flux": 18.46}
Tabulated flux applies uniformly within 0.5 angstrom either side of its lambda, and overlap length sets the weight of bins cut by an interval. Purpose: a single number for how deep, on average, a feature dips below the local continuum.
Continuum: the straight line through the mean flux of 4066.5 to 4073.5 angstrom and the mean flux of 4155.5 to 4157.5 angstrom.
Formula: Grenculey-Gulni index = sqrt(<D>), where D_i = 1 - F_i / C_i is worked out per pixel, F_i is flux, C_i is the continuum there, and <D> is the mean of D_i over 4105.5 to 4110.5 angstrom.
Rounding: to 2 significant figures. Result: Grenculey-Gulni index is 0.13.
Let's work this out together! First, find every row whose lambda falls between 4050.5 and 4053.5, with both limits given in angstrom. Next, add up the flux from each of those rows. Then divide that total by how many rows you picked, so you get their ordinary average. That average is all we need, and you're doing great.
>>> 18.0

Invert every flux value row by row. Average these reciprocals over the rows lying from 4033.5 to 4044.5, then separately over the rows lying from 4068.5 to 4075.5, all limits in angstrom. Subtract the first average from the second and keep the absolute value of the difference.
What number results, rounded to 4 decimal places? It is 0.0055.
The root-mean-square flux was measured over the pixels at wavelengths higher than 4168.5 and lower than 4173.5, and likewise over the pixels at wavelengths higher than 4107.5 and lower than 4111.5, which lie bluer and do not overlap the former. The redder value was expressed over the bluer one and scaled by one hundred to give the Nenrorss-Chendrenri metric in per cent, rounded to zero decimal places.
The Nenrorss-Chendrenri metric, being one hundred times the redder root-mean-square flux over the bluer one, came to 99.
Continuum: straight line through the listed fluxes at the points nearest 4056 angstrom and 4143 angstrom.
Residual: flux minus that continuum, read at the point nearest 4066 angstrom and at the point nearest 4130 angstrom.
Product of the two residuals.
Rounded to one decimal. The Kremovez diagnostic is -2.5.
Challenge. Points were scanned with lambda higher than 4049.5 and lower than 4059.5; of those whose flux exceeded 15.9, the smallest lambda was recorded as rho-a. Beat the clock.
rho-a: 4050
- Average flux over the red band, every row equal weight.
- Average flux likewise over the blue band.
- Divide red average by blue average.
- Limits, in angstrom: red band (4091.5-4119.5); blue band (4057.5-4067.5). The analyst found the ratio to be 0.993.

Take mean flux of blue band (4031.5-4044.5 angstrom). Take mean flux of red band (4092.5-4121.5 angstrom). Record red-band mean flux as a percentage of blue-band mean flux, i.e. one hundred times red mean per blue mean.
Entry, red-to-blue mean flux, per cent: 102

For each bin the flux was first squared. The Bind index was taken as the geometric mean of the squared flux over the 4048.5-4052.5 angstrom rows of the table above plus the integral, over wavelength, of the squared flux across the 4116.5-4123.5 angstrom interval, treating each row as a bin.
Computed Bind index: 2614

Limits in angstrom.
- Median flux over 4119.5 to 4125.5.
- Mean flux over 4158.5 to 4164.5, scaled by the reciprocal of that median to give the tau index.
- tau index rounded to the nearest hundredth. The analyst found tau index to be 1.00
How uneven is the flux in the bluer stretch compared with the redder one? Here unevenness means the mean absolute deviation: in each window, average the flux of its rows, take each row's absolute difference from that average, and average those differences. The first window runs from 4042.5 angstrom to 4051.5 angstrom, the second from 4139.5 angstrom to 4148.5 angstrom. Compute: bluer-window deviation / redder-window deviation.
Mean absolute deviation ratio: 1.20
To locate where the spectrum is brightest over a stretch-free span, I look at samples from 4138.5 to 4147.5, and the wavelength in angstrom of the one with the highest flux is 4141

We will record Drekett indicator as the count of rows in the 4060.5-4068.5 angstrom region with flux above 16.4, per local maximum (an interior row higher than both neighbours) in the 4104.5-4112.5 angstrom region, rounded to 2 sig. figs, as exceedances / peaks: 2.0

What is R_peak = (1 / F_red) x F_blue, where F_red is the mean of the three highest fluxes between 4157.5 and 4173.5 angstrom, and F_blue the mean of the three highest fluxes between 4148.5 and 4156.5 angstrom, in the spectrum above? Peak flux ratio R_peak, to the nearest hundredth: 0.97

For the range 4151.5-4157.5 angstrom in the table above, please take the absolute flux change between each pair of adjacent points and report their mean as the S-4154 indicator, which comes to 1.45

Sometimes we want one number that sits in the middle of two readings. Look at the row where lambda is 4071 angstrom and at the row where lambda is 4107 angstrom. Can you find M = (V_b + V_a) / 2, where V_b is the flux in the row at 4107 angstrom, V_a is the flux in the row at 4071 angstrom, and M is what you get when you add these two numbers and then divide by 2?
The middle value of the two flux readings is 17.3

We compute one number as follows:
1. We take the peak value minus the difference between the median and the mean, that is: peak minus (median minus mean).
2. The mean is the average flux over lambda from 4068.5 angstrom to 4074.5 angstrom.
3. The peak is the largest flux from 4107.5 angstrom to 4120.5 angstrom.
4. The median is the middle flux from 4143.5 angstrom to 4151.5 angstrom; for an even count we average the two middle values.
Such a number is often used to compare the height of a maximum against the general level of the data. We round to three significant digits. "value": 20.8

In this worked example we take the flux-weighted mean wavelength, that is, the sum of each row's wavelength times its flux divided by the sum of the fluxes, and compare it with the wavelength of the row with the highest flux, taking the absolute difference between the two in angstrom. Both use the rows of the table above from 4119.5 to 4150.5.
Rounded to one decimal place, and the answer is 2.3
